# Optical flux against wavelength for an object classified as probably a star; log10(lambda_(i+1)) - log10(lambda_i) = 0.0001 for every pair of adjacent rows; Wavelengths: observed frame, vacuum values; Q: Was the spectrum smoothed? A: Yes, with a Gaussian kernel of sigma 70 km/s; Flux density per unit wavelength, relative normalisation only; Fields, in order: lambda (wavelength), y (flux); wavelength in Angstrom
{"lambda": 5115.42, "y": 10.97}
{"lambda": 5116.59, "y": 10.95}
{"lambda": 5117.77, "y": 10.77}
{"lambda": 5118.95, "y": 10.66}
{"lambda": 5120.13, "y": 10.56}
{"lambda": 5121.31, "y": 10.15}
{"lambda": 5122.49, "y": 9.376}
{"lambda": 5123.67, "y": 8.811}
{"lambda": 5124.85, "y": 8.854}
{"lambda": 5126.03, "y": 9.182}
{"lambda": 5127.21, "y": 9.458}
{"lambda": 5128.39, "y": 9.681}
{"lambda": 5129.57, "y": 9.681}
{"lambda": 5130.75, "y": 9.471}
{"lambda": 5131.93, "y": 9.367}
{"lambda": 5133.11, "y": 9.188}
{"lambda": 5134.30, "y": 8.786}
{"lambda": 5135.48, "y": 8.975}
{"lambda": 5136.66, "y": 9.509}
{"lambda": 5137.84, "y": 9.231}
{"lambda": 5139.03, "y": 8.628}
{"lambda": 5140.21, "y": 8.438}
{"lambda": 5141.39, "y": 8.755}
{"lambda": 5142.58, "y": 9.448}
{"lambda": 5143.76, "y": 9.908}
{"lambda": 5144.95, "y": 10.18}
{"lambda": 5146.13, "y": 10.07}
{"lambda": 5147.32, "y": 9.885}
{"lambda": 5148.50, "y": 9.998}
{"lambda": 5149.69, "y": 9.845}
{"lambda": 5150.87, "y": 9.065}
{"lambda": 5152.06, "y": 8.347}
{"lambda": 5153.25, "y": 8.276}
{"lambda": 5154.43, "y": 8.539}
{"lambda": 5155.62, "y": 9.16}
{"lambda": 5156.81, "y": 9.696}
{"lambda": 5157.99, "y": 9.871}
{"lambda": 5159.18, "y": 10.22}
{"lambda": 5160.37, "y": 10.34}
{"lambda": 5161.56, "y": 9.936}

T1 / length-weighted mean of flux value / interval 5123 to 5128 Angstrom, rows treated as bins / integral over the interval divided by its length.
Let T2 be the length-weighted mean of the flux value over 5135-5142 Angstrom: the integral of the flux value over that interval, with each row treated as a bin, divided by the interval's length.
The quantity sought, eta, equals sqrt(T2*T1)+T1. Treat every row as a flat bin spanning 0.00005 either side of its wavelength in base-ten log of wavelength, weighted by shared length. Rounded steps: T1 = 9.1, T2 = 8.9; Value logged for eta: 18.1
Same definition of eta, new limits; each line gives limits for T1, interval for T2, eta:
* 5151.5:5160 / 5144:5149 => 18.8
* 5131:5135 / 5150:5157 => 18.1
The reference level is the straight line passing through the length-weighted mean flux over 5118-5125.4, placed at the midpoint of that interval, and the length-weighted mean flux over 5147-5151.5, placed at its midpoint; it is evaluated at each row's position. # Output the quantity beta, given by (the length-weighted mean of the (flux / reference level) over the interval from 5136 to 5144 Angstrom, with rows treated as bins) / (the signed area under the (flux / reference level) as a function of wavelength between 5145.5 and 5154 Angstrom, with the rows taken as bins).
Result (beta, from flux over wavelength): 0.1141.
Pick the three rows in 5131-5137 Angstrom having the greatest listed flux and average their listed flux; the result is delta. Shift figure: 9.4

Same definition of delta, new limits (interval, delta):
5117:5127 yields 10.7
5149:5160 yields 10.0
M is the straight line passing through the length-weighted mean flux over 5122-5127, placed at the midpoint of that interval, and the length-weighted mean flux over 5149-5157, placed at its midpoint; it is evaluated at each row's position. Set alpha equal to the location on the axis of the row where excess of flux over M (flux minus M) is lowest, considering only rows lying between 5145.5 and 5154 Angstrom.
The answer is 5153.25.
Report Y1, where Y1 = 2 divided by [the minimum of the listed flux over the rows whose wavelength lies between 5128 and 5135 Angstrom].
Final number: 0.228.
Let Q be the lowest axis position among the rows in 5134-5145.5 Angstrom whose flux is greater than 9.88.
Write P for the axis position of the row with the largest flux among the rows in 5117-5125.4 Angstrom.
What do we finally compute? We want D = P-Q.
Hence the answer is -26.0 Angstrom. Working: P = 5117.77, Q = 5143.76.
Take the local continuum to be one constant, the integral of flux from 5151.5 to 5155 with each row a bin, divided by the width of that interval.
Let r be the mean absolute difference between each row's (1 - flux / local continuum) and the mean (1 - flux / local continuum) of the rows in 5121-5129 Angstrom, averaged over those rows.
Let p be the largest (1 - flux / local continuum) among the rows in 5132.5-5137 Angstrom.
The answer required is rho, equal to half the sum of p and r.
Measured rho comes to -0.002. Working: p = -0.05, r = 0.042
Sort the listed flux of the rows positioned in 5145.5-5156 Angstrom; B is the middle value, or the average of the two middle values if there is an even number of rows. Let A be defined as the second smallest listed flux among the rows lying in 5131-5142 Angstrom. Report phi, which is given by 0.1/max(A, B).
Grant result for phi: 0.0109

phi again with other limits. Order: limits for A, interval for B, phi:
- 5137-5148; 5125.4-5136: 0.0107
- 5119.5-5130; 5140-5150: 0.0101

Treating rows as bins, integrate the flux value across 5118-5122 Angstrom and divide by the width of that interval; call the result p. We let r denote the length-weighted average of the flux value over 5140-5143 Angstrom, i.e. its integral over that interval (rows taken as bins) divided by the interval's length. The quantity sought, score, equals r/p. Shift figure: 0.85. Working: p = 10.4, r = 8.9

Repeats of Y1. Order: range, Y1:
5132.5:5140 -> 0.232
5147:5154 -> 0.242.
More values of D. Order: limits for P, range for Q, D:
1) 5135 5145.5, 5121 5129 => 23.6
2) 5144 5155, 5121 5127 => 23.6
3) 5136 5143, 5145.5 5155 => -9.5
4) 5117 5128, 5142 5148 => -26.0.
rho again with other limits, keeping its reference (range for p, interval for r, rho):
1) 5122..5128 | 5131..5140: -0.009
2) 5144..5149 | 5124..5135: -0.073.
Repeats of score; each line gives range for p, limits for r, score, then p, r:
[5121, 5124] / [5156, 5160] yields 1.05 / 9.4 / 9.9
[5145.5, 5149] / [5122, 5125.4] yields 0.90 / 10.0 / 9.0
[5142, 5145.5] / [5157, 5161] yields 1.03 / 9.8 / 10.1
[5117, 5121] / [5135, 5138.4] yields 0.87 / 10.6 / 9.3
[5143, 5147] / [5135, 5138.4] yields 0.93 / 10.0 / 9.3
